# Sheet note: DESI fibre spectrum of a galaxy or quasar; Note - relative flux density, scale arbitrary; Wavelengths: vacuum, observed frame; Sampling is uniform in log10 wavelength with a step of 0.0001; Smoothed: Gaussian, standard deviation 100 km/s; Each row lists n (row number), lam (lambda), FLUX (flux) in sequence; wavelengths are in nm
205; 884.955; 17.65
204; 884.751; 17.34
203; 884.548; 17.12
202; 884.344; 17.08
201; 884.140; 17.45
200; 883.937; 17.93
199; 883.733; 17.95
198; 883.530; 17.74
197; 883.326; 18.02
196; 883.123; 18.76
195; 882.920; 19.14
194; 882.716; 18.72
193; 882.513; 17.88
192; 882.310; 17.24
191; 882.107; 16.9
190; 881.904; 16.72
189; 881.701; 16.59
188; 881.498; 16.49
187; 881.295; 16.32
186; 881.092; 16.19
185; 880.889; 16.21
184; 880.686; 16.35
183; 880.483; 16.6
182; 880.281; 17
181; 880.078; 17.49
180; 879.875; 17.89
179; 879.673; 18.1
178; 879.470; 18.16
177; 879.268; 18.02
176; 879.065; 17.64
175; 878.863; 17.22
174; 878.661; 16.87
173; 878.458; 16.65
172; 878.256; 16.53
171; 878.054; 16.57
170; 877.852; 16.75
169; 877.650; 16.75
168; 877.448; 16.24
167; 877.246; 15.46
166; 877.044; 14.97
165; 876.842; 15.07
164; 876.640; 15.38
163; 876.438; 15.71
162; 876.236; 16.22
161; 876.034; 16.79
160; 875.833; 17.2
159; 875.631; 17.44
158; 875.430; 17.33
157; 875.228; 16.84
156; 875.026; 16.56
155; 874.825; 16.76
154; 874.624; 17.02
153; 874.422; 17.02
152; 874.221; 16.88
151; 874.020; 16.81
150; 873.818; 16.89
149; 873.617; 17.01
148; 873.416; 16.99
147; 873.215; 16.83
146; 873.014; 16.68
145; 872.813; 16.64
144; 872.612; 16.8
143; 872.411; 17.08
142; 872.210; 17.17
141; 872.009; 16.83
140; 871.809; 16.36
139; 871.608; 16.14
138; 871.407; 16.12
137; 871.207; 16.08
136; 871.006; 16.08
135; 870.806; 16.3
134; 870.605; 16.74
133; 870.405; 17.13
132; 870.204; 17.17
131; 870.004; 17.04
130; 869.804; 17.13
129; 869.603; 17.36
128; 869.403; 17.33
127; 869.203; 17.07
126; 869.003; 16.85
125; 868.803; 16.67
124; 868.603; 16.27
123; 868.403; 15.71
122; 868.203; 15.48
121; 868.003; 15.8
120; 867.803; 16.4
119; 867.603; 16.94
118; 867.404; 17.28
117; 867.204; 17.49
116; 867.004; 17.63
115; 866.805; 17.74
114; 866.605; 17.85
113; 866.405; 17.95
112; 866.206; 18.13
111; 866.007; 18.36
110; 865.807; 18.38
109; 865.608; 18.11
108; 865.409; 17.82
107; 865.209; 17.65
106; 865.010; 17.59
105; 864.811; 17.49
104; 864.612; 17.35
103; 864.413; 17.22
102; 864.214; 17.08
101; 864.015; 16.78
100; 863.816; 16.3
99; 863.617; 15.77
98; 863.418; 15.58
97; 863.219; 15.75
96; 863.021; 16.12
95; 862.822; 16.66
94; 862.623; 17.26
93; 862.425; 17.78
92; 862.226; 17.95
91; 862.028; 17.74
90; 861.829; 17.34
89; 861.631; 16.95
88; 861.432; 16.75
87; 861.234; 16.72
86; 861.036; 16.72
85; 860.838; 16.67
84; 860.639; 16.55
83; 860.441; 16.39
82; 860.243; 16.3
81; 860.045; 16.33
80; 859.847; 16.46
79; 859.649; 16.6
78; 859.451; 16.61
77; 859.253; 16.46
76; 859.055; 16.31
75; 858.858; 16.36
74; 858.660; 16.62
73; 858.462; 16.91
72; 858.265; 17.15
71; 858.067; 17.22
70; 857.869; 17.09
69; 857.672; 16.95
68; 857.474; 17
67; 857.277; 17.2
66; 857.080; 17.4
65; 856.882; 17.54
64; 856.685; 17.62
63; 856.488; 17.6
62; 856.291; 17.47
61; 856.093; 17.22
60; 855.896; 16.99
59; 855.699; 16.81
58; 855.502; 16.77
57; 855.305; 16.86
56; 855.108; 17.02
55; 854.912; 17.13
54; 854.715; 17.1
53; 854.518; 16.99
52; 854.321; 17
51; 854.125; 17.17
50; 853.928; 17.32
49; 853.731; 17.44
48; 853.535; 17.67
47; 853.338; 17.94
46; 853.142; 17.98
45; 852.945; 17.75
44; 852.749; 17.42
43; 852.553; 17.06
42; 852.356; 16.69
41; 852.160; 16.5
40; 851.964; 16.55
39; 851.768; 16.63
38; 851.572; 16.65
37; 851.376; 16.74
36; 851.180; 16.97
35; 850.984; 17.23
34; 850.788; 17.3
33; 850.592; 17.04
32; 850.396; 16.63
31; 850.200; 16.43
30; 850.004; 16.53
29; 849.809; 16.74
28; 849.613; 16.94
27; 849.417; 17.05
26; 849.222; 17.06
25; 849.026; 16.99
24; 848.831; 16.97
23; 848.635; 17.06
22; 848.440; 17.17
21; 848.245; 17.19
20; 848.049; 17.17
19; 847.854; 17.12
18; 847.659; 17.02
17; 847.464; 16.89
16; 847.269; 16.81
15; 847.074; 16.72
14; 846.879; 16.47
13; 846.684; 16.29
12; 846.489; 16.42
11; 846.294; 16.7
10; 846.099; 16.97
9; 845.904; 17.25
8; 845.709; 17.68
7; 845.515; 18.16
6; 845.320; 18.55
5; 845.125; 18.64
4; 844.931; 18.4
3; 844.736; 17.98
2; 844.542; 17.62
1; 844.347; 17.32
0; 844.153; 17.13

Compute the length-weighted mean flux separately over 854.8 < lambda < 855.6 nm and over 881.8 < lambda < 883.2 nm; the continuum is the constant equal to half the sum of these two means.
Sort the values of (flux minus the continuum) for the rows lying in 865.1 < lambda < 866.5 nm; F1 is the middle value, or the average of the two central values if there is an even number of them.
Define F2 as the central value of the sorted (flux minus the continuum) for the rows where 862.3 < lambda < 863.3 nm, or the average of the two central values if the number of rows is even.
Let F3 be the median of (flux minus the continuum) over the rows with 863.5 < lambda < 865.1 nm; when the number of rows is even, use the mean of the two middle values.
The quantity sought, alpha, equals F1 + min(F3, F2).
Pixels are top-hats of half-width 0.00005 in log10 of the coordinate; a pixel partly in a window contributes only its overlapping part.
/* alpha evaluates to -0.1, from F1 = 0.7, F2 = -0.8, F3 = -0.3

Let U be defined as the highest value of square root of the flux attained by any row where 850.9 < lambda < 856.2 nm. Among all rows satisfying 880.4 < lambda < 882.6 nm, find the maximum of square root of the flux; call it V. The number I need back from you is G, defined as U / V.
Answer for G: 1.00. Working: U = 4.24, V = 4.23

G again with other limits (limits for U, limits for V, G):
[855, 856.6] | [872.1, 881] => 0.98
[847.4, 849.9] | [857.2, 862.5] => 0.98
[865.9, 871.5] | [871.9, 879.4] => 1.01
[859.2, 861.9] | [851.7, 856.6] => 0.98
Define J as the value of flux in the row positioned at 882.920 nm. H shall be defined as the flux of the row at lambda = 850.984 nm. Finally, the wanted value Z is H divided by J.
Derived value 0.900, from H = 17.23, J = 19.14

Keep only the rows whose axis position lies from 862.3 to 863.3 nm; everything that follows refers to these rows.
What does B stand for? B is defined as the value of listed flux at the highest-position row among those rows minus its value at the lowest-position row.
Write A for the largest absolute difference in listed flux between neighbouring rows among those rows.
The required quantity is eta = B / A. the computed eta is -3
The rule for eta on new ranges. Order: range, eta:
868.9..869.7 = 2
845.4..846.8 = -4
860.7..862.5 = 3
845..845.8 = -2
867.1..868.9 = -1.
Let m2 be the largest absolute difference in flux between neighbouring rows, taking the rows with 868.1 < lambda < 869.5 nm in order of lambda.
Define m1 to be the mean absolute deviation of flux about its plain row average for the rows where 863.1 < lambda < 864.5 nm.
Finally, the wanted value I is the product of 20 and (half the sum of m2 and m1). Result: 11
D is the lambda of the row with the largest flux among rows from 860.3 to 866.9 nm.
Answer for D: 865.807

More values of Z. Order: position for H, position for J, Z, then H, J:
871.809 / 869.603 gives 0.942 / 16.36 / 17.36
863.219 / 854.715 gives 0.921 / 15.75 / 17.1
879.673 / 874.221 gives 1.072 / 18.1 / 16.88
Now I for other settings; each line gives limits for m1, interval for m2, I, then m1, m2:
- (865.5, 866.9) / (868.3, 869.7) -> 8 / 0.20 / 0.56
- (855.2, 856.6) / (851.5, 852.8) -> 7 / 0.28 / 0.37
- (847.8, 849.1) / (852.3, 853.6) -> 4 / 0.08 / 0.37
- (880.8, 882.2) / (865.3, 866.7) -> 5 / 0.21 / 0.29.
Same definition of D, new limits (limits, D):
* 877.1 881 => 879.470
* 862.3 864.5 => 862.425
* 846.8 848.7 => 848.245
